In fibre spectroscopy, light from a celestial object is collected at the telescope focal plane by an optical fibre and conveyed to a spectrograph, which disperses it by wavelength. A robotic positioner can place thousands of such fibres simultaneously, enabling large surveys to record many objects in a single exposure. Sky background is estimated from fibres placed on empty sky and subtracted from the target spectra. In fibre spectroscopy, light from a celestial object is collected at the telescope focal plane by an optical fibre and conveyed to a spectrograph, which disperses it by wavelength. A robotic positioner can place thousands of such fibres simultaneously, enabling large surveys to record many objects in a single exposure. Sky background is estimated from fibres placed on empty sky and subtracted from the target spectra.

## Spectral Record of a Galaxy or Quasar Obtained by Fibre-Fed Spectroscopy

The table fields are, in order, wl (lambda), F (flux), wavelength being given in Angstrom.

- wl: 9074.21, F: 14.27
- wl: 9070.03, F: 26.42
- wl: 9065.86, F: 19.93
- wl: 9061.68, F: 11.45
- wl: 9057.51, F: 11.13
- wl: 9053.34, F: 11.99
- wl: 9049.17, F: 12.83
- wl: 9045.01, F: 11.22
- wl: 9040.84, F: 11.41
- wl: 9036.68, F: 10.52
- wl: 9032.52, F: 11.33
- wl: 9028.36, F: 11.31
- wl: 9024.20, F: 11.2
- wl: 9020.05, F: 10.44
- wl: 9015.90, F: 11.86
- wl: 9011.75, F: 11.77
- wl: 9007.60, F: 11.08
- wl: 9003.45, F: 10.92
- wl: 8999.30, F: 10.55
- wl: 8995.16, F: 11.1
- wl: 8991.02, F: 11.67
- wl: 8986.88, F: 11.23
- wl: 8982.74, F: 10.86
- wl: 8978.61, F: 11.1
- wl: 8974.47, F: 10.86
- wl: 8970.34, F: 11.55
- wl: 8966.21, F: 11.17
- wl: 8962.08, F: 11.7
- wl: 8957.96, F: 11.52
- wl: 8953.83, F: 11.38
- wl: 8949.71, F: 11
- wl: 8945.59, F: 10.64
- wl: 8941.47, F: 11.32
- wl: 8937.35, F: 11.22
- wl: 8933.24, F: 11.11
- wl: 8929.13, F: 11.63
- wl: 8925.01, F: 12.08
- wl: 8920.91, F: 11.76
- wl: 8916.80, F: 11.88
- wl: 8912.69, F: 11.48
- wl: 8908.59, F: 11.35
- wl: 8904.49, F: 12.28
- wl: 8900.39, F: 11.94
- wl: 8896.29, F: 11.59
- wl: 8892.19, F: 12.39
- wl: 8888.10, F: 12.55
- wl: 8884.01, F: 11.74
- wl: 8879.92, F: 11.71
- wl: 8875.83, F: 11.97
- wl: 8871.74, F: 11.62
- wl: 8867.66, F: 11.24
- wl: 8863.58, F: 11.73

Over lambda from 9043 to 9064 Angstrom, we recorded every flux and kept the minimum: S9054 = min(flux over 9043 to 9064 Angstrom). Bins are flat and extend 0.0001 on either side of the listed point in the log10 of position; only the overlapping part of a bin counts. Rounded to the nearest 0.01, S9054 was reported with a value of 11.13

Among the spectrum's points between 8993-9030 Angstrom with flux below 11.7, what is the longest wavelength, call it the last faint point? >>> 9028.36 Angstrom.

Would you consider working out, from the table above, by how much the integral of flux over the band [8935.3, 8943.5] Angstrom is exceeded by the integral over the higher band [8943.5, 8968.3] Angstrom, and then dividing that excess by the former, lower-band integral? 2.0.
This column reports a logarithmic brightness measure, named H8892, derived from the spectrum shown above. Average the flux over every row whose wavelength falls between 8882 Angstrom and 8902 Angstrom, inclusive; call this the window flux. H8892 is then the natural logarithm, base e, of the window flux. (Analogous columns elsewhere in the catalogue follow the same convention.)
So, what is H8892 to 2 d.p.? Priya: 2.49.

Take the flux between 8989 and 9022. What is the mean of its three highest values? 11.8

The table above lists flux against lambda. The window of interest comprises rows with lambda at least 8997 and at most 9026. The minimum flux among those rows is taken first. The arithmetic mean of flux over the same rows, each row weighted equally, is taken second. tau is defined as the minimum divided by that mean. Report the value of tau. 0.939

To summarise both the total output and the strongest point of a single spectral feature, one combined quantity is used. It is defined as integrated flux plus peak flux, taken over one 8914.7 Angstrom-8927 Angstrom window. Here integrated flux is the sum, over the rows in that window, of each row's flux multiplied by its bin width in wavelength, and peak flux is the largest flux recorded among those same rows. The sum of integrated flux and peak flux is 159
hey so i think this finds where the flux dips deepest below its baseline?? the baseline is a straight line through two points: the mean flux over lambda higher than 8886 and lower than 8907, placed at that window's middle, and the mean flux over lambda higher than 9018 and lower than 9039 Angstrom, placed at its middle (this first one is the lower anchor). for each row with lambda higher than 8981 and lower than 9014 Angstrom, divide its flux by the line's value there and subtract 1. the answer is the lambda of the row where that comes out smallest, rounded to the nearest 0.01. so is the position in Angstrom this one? 8999.30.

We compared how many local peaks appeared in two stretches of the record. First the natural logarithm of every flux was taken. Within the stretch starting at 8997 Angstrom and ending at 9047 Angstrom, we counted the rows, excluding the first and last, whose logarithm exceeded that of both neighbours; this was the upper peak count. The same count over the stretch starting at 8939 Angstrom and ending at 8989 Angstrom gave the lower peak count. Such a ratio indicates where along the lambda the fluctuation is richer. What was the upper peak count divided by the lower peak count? 1.00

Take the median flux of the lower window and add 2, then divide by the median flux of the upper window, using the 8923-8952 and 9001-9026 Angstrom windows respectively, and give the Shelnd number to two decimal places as 1.19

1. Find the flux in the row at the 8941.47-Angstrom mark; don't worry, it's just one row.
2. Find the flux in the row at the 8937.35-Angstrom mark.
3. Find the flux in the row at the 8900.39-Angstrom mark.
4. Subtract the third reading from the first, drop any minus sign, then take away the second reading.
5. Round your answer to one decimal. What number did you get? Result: -10.6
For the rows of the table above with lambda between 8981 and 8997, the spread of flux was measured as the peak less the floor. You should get 0.81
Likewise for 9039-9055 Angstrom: 1.61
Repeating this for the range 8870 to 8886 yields 0.35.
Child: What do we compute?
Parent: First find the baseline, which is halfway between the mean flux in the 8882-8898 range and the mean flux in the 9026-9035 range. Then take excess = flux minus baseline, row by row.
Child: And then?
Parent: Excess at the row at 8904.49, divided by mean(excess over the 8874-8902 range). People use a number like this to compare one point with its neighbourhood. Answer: 2.0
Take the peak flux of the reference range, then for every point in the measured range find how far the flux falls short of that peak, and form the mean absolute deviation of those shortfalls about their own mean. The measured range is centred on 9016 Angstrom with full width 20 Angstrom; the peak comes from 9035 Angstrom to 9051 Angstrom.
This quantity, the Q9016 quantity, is 0.44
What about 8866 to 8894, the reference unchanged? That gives 0.36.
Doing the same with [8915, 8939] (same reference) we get 0.30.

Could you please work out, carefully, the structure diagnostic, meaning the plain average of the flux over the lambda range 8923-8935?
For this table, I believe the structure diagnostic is 11.6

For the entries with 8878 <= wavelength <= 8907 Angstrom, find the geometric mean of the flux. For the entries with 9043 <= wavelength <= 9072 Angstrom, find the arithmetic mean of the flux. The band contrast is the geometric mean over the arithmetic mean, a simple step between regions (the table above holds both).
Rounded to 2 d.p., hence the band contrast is 0.80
